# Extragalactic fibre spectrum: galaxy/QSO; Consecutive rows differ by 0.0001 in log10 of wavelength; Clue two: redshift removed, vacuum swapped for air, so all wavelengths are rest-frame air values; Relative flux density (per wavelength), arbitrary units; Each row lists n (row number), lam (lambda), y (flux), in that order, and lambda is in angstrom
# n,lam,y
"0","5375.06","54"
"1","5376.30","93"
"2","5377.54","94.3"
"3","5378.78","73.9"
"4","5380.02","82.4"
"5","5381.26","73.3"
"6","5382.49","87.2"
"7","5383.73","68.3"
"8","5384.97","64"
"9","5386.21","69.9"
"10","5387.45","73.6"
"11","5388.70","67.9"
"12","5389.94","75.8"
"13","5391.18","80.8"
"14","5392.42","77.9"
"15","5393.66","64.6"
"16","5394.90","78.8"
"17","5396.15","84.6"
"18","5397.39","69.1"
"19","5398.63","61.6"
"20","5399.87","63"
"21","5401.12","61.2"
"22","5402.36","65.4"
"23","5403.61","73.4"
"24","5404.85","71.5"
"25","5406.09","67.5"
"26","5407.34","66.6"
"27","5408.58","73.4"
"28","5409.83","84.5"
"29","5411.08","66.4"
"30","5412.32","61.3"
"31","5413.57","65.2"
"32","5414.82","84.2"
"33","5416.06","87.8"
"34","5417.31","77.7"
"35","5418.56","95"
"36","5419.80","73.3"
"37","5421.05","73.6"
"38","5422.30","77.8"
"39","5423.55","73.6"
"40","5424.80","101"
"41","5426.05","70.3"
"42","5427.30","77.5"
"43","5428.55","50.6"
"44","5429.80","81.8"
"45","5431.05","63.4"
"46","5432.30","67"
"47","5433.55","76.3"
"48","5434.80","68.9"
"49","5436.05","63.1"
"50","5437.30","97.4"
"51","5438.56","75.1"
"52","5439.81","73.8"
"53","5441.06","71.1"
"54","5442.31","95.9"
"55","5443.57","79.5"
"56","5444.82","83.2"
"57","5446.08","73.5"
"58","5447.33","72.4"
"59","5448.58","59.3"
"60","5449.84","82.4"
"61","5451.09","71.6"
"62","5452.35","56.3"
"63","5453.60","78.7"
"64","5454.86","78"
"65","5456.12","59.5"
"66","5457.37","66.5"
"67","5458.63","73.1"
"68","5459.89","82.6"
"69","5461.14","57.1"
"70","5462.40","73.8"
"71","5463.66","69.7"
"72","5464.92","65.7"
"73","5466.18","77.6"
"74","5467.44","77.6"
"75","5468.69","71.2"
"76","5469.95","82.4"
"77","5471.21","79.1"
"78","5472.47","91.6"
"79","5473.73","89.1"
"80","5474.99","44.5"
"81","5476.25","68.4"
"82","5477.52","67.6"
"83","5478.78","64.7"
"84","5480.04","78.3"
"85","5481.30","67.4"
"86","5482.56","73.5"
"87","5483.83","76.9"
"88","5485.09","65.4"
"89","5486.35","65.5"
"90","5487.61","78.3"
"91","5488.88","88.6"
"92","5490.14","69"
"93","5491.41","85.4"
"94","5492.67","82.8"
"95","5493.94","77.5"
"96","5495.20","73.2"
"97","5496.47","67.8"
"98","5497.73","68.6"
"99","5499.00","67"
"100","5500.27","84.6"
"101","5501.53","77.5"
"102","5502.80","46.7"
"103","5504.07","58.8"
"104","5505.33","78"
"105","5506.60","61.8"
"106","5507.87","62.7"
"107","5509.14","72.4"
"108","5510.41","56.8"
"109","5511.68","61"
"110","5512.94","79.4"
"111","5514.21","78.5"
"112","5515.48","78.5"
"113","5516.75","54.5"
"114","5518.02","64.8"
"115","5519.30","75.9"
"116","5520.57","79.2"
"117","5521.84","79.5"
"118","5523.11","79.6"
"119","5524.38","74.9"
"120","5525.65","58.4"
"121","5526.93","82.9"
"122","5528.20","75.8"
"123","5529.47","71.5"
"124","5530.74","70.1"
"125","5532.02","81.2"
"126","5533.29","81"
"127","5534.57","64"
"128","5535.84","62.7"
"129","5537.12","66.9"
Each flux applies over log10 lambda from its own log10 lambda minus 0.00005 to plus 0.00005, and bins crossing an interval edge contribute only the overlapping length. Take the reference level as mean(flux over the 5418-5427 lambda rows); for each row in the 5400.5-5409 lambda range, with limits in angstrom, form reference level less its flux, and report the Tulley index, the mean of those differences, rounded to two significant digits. 12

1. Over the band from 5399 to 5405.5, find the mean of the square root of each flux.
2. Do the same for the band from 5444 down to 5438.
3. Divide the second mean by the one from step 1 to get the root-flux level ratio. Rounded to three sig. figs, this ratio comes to 1.09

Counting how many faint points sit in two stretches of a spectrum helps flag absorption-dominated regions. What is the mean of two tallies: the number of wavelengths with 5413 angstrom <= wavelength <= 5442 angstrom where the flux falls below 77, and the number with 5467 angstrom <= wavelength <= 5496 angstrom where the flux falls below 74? 12.5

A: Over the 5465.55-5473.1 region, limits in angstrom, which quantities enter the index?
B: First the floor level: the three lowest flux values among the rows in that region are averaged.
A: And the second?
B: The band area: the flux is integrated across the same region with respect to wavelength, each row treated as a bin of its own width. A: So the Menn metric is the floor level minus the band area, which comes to -528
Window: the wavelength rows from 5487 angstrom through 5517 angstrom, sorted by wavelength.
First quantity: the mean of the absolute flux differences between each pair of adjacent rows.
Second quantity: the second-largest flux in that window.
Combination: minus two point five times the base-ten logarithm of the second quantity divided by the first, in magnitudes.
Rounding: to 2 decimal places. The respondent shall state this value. -2.27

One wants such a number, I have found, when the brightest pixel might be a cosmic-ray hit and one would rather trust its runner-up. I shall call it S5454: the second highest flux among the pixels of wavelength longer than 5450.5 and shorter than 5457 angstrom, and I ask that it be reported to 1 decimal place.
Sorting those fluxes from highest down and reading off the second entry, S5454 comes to 78.0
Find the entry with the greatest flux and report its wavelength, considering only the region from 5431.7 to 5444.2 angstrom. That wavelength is 5437.30 angstrom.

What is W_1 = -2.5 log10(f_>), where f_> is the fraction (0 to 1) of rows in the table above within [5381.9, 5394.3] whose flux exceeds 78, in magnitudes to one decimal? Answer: 1.7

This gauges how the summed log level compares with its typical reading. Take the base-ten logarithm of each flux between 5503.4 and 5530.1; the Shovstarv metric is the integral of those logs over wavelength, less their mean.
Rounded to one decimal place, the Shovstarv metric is 47.4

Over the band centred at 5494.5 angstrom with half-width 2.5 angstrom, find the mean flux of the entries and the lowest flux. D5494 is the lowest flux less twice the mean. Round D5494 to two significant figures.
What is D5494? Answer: -83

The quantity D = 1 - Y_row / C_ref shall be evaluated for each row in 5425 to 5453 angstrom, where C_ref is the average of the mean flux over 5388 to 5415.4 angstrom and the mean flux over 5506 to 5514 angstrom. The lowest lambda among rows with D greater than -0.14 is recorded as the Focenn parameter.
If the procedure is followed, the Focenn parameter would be 5426.05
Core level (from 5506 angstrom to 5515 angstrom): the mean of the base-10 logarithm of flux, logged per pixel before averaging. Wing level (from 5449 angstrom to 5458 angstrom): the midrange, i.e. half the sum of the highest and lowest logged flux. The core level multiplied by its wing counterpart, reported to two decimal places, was 3.35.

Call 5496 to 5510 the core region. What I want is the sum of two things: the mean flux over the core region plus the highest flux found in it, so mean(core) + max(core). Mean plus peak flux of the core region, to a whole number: 152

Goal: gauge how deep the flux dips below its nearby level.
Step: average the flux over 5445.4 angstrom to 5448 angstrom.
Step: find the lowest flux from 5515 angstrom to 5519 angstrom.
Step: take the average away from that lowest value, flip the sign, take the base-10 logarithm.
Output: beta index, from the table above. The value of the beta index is 1.27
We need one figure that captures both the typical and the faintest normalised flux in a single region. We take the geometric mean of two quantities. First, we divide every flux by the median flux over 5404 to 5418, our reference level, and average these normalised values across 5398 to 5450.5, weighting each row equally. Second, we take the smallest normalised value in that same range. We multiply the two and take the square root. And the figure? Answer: 0.86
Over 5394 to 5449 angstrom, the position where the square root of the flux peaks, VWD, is 5424.80 angstrom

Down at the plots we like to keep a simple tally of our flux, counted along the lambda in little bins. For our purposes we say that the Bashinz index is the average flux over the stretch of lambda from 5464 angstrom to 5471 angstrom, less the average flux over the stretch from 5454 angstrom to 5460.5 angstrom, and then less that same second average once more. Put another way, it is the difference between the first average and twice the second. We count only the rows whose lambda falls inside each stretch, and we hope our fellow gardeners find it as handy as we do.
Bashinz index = -69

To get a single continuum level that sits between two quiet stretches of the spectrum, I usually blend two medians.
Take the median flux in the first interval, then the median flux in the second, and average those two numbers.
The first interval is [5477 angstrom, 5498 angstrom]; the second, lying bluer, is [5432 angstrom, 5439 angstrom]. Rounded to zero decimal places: 73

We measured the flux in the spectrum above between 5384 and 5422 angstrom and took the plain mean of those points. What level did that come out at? 72.7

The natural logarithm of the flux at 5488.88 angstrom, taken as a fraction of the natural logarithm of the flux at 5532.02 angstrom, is 1.02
